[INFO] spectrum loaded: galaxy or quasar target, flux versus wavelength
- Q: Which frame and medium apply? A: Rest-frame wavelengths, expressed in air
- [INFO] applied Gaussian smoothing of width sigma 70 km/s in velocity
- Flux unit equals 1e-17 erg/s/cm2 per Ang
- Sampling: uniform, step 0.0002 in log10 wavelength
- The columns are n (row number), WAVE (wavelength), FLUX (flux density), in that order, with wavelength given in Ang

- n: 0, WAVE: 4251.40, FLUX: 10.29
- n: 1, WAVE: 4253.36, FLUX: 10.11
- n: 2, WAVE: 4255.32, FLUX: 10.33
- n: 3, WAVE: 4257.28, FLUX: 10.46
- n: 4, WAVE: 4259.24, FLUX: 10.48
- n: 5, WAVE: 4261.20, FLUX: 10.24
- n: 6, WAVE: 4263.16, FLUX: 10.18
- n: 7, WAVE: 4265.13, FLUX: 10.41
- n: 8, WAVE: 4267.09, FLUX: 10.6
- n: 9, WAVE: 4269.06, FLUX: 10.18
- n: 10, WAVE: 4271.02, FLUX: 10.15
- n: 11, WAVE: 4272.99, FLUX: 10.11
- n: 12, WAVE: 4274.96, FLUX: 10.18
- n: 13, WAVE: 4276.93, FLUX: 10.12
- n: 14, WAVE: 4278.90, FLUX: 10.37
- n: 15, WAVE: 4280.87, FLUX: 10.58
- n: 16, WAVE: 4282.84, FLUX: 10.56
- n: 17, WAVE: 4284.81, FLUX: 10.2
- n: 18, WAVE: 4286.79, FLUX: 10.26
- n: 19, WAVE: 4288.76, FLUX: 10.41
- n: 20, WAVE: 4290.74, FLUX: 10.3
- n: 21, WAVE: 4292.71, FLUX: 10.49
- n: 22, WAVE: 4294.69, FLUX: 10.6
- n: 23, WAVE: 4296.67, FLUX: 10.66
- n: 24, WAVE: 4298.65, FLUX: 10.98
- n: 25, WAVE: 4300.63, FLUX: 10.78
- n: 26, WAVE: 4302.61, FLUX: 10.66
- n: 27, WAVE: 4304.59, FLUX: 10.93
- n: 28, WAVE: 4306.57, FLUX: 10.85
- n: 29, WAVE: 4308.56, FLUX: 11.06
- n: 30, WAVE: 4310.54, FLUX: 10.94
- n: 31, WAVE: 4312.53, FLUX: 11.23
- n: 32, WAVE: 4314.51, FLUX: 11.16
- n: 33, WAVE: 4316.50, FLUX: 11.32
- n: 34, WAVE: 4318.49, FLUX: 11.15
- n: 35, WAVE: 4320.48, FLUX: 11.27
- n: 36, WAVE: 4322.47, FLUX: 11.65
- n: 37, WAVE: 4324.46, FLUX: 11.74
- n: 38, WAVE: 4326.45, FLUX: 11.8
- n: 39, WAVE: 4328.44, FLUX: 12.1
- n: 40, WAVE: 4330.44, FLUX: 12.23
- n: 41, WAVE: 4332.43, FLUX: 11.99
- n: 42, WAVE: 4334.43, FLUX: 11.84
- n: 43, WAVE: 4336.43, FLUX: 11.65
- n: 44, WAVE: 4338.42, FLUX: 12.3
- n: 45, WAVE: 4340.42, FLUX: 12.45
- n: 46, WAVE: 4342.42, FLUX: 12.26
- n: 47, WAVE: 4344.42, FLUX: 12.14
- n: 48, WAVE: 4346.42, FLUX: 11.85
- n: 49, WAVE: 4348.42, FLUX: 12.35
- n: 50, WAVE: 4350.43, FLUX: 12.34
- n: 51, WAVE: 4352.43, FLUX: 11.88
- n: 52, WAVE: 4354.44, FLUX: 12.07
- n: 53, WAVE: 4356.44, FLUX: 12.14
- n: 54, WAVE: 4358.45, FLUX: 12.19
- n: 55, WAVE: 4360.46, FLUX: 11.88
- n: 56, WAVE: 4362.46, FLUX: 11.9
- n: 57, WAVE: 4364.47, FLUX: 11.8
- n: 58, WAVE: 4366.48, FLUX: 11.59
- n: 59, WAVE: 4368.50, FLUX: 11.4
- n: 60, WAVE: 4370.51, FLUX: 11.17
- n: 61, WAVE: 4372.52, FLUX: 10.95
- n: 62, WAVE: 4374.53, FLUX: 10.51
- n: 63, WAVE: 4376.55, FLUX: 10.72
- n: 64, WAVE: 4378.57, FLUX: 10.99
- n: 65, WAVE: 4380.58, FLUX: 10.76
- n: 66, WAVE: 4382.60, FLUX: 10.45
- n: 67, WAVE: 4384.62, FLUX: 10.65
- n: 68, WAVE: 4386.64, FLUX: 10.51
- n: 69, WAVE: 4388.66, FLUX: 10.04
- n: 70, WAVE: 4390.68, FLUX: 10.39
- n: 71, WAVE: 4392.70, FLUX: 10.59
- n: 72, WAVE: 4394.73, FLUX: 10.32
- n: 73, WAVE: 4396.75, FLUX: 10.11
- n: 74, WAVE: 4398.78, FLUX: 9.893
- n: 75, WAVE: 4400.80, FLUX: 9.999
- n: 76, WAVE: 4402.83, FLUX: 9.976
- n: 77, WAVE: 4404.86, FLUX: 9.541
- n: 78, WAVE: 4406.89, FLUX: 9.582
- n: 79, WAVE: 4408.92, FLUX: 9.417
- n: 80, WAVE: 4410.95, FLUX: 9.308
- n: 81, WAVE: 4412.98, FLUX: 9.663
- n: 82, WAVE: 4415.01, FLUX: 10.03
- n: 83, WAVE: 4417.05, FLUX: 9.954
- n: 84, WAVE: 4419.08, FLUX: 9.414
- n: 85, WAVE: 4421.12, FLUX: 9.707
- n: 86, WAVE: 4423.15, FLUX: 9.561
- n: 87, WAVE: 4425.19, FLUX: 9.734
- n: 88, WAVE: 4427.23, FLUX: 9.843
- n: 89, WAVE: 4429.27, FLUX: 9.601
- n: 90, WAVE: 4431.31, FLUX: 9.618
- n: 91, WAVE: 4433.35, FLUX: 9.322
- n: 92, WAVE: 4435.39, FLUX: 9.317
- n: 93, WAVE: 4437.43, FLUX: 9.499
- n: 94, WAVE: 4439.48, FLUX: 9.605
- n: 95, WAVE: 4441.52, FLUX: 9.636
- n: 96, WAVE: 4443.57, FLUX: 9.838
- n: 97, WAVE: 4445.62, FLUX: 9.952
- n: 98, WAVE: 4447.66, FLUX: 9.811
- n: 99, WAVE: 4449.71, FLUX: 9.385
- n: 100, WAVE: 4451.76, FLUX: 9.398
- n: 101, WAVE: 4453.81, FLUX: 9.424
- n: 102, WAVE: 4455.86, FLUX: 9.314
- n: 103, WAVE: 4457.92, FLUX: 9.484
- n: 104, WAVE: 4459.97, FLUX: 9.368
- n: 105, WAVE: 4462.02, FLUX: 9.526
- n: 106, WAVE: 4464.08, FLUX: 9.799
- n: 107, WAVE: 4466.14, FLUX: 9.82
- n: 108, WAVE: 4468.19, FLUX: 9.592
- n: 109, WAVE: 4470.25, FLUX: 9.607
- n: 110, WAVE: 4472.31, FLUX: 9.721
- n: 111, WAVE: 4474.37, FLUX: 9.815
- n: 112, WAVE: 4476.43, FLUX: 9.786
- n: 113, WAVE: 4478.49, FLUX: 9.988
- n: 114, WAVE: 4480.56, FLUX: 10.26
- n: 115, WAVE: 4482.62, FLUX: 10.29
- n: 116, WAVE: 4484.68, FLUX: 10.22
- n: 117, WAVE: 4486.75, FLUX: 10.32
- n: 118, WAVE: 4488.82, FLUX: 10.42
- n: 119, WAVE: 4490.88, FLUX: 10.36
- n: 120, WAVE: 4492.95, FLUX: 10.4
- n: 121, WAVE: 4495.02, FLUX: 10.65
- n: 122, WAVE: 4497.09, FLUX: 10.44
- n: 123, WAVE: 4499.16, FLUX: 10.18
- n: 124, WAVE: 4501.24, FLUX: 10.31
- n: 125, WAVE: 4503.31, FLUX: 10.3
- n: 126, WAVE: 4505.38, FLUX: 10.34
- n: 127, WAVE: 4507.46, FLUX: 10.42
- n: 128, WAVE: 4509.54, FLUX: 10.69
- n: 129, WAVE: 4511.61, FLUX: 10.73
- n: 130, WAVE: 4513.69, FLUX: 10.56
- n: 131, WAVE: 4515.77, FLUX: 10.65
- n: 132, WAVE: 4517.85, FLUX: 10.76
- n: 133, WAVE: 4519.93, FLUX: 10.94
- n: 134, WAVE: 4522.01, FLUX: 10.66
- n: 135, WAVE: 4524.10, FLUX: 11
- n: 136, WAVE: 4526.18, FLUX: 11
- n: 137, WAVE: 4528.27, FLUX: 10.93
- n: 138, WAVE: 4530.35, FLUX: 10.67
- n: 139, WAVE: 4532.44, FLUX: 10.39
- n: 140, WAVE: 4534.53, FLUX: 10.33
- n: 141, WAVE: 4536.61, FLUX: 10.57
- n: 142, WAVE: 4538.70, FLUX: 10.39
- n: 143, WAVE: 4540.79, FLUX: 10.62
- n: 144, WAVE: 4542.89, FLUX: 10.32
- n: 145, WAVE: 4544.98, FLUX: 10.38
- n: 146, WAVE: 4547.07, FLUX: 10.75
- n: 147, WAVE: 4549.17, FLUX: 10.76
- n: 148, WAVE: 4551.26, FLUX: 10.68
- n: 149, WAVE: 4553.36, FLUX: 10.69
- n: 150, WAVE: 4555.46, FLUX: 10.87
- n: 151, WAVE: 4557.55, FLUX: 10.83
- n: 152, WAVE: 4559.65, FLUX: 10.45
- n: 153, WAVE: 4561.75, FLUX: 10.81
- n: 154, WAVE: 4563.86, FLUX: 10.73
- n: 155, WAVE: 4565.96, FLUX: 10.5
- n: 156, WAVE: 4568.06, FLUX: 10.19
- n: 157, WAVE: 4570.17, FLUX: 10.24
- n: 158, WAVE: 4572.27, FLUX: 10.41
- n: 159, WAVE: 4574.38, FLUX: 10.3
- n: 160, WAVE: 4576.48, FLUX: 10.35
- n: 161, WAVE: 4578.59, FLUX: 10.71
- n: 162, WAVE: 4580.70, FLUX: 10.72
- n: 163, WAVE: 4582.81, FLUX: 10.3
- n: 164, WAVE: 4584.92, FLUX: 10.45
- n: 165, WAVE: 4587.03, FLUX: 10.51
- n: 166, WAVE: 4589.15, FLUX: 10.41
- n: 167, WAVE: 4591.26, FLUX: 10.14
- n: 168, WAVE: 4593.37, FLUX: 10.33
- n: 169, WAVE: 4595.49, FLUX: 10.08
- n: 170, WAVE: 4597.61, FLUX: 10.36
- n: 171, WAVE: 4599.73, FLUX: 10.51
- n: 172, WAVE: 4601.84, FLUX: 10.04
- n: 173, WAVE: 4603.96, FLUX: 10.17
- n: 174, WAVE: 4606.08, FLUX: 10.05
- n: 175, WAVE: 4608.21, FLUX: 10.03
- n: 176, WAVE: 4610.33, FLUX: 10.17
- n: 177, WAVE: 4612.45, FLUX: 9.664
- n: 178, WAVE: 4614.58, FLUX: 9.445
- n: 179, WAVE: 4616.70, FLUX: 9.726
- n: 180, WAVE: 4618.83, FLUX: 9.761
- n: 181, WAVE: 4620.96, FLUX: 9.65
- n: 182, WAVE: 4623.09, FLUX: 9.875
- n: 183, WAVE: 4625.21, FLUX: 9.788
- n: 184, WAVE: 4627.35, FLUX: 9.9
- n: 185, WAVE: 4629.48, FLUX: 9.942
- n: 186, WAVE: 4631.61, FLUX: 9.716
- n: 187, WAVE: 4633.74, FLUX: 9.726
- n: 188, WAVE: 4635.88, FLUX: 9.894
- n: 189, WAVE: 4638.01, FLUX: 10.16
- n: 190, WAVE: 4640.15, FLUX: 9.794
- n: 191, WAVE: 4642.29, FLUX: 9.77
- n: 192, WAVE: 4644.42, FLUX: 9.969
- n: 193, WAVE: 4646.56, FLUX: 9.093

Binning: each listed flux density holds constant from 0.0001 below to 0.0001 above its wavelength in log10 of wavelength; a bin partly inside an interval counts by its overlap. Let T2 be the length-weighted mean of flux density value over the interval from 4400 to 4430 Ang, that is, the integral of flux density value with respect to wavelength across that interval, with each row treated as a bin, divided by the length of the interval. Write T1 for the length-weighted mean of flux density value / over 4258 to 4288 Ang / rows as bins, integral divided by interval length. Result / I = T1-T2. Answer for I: 0.6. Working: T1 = 10.3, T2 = 9.7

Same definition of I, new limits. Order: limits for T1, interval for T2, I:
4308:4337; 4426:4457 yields 2.0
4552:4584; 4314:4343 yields -1.3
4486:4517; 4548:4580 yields -0.1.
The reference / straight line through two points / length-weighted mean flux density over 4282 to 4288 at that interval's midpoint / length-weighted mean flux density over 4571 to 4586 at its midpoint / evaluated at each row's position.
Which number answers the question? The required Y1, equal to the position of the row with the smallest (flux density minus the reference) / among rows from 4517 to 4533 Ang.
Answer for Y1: 4532.44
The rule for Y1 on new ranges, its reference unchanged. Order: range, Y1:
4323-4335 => 4324.46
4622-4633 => 4631.61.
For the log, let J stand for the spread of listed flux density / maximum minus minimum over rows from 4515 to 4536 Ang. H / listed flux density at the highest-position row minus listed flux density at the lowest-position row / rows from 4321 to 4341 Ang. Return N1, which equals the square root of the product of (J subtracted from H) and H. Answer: 0.3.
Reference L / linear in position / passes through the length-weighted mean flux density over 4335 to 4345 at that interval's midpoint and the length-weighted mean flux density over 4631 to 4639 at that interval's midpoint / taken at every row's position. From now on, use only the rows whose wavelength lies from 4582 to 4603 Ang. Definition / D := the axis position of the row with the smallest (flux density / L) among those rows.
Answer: 4595.49 Ang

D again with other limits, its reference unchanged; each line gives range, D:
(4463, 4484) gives 4468.19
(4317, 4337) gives 4318.49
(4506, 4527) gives 4507.46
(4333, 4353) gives 4336.43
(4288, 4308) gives 4290.74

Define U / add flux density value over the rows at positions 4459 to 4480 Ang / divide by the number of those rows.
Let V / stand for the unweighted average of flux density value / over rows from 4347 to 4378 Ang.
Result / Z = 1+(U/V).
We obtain 1.83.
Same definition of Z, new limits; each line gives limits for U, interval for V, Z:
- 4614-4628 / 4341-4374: 1.82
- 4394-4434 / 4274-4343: 1.88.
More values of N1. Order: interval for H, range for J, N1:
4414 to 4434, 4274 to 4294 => 0.9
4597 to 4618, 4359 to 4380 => 1.1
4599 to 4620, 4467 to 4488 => 1.1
